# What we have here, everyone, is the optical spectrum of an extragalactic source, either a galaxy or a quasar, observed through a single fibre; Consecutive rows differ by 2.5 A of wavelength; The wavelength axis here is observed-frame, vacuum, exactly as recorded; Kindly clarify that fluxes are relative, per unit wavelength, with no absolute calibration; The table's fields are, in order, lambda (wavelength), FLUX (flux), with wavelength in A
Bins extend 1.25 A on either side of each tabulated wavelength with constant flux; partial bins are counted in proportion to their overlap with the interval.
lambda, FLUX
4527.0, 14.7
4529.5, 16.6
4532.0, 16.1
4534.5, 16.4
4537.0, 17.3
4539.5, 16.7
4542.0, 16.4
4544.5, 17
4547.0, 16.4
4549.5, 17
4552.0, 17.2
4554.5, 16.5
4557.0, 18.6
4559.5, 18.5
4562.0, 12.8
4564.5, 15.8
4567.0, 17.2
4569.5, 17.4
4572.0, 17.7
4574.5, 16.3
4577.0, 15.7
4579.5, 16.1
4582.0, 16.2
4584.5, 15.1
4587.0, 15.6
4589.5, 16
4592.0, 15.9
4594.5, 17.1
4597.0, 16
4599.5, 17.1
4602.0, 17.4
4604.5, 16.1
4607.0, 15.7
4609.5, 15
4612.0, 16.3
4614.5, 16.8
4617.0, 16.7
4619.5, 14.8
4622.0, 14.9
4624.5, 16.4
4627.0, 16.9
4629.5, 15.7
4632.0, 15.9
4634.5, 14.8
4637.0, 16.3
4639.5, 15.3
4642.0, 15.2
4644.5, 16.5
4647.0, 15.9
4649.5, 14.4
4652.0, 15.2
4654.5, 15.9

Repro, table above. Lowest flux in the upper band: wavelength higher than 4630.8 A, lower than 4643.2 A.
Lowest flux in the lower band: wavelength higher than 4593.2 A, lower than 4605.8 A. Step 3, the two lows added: 30.8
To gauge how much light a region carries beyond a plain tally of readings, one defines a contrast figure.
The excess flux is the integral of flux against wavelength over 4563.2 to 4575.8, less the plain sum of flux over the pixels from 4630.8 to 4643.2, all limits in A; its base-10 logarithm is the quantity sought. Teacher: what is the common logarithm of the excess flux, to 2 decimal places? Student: 2.13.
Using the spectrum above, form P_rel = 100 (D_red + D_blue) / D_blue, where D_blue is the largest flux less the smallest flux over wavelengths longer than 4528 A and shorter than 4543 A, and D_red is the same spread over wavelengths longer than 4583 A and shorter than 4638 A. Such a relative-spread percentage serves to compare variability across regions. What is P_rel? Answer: 317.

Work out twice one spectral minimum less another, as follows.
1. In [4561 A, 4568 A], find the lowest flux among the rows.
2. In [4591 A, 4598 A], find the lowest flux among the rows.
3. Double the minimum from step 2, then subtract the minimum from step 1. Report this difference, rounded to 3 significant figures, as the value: 19.0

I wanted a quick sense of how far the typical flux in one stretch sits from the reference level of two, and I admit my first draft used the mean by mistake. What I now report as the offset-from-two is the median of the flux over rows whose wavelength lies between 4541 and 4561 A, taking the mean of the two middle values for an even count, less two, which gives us 15.0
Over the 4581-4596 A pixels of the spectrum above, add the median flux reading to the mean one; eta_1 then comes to 31.9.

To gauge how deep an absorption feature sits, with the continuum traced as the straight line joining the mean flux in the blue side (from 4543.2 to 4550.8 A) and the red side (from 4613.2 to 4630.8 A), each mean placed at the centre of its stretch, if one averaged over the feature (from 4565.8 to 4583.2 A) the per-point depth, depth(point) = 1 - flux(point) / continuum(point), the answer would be -0.01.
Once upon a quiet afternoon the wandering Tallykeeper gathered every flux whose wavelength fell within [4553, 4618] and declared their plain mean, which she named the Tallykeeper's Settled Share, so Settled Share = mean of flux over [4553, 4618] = 16.4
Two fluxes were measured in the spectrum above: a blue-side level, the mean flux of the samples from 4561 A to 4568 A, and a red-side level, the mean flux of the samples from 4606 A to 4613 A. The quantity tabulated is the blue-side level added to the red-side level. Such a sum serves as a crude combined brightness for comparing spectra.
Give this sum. 30.9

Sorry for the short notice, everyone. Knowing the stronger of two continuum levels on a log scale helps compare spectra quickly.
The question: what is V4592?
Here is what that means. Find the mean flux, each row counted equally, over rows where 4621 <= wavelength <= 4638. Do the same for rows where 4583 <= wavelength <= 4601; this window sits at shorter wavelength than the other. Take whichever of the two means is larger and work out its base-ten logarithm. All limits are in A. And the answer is 1.21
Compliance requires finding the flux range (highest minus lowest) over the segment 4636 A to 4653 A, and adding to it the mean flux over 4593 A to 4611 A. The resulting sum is 18.4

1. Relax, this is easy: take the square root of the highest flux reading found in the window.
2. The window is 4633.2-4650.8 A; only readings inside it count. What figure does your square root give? 4.062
